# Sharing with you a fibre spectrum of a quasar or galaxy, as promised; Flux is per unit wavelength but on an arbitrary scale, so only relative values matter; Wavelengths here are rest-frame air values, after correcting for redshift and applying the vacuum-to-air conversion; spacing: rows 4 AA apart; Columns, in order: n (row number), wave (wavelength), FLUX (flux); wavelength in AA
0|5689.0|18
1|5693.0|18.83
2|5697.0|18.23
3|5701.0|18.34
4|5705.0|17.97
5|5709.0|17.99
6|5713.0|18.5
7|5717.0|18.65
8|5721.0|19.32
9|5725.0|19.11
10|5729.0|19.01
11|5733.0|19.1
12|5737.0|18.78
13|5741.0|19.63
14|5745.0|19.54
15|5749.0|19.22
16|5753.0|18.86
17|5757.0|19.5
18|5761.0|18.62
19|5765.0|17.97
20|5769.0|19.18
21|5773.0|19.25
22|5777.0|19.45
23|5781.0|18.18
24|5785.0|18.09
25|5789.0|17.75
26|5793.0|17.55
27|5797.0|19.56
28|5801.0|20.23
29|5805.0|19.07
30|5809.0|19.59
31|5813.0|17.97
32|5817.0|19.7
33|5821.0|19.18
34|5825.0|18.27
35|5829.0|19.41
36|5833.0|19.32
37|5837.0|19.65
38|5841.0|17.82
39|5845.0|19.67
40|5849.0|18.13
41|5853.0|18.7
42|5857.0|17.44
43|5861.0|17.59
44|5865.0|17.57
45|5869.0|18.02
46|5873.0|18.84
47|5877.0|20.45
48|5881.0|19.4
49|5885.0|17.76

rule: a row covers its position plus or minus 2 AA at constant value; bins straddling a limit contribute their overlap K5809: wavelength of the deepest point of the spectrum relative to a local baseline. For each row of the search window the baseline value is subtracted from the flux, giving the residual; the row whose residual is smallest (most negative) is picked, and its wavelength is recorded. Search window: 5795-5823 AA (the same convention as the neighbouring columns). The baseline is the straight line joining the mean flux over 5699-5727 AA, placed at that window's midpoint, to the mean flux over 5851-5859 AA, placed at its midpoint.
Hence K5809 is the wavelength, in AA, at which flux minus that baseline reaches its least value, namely 5813.0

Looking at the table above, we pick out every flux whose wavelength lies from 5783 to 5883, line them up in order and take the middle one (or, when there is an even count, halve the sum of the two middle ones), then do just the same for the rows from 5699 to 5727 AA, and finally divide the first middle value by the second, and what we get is 1.02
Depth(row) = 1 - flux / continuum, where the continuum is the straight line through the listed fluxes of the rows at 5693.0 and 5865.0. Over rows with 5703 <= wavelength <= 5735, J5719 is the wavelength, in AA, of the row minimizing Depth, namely 5721.0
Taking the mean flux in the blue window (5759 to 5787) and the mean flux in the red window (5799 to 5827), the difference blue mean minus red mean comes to -0.5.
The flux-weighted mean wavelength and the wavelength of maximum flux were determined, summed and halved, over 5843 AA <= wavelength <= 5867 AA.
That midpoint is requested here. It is 5849.9 AA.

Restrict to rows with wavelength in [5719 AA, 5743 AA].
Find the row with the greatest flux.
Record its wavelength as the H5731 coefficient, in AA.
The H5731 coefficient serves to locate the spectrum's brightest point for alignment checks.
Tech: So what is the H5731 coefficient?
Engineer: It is 5741.0 AA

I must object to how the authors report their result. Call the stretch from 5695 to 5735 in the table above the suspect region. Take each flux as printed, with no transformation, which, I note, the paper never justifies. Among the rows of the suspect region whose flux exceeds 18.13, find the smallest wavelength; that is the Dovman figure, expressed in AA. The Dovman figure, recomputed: 5697.0 AA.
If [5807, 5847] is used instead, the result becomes 5809.0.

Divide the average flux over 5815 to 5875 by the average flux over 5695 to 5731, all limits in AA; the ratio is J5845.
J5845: 1.00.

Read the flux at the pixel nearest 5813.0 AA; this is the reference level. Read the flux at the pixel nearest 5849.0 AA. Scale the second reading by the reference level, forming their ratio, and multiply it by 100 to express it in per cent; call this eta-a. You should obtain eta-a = 101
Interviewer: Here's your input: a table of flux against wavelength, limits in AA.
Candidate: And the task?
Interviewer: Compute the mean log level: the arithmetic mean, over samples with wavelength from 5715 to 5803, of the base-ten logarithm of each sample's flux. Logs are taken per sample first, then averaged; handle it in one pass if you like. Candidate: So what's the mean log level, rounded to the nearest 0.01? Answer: 1.28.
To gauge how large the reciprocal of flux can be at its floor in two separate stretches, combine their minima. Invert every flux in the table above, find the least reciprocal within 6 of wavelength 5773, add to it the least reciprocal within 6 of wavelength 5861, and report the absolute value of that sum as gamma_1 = 0.1083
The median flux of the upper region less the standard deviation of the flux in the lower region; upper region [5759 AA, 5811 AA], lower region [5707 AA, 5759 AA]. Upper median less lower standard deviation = 18.6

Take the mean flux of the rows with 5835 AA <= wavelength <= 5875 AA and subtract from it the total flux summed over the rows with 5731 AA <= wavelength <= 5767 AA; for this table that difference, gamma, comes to -153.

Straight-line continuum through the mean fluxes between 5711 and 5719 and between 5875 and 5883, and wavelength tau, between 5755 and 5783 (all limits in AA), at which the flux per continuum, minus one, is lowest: 5765.0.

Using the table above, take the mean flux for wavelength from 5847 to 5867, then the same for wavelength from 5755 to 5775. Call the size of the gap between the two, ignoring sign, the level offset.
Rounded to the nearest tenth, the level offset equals 1.0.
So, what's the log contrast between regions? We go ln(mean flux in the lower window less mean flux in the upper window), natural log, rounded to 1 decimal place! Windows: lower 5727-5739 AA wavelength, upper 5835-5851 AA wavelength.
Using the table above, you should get -1.9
